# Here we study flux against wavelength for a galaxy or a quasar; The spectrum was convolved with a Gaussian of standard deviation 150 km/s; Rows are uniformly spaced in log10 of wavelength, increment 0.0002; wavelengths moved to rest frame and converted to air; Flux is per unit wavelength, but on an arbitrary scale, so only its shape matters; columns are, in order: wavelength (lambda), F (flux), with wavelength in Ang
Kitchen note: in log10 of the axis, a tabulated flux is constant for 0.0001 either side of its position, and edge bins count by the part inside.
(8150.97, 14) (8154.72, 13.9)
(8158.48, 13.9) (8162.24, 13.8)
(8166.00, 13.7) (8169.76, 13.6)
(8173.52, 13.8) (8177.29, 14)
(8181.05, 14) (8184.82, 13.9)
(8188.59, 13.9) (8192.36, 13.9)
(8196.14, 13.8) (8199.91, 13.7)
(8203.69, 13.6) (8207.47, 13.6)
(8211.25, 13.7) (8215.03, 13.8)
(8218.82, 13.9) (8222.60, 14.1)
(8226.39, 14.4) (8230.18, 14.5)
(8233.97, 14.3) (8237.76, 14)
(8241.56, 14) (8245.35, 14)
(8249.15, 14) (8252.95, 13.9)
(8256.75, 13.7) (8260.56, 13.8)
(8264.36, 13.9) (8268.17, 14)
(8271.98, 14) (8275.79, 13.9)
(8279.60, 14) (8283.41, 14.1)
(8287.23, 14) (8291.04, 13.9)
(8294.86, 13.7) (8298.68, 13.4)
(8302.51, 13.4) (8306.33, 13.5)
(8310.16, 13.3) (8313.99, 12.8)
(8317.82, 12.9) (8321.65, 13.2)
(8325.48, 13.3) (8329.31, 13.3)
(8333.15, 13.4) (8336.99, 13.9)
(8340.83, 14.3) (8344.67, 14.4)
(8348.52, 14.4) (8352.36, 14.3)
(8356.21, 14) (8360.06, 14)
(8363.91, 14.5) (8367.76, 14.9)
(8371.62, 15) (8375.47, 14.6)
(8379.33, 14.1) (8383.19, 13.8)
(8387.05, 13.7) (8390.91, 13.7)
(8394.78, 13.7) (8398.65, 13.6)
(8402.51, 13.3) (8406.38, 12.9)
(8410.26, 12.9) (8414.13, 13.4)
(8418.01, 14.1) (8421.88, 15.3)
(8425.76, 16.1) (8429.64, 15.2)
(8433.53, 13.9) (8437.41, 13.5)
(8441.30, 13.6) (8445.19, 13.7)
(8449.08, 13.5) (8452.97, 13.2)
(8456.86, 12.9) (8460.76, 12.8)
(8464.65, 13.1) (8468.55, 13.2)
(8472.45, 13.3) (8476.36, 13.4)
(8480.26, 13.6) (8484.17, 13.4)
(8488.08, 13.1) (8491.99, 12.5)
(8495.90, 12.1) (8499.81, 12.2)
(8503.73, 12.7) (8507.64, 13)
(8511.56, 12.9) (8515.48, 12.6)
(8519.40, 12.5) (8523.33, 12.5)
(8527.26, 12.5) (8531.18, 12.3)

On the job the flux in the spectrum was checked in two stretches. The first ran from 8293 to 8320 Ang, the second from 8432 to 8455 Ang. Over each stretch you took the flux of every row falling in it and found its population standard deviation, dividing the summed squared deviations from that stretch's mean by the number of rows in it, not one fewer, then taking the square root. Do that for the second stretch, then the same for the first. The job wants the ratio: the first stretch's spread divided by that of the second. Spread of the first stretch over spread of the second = 1.4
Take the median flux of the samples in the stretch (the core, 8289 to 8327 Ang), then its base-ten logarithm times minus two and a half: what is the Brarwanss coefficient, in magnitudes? -2.814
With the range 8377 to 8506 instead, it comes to -2.818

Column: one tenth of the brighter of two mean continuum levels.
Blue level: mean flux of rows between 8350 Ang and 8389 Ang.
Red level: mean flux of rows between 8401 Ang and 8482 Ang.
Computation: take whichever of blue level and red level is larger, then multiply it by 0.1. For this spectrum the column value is 1.43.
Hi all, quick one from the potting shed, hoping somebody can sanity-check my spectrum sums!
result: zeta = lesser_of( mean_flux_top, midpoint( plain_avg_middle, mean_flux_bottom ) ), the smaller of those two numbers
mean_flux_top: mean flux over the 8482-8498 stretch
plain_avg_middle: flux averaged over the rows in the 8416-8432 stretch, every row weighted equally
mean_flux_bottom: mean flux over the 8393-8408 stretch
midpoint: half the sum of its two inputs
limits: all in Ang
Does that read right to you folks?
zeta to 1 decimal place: 12.8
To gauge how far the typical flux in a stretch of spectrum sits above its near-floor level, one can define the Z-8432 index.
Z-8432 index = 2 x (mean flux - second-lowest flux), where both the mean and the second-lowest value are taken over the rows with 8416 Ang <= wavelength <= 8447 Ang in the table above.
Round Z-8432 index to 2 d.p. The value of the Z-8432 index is 1.65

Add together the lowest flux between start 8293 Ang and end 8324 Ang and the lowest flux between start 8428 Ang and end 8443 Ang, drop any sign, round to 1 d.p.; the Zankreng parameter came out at 26.3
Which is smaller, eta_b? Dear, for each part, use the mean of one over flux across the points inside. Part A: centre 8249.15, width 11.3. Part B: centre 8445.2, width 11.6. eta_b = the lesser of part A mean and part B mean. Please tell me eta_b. 0.0716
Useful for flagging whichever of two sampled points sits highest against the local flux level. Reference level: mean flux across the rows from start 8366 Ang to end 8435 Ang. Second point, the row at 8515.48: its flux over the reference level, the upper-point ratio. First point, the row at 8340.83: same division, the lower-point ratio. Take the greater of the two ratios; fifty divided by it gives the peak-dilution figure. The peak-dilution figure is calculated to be 49.4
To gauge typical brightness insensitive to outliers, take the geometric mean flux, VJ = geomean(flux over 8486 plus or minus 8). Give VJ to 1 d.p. 13.1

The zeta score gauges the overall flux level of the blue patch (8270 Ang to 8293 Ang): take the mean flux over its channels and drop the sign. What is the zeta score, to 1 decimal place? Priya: 14.0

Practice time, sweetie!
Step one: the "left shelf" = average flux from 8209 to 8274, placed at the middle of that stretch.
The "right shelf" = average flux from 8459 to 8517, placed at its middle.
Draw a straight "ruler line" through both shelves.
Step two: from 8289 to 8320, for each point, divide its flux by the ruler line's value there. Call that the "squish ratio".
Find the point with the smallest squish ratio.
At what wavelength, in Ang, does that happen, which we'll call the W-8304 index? 8313.99 Ang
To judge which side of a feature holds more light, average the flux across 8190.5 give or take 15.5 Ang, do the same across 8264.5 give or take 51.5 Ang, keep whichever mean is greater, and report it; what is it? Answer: 13.9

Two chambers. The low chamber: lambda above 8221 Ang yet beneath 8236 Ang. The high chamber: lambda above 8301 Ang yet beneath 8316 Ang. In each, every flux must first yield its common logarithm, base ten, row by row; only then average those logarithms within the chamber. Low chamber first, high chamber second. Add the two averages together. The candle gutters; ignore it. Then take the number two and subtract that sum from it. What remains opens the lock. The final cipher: -0.278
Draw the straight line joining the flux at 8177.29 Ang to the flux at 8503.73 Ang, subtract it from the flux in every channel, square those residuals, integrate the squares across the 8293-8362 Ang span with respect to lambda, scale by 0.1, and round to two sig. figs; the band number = 2.5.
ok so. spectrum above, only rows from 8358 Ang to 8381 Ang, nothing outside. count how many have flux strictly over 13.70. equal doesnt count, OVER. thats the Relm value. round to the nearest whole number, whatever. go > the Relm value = 6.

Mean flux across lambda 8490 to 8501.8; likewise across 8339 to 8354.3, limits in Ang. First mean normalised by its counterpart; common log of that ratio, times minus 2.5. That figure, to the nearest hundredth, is 0.17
